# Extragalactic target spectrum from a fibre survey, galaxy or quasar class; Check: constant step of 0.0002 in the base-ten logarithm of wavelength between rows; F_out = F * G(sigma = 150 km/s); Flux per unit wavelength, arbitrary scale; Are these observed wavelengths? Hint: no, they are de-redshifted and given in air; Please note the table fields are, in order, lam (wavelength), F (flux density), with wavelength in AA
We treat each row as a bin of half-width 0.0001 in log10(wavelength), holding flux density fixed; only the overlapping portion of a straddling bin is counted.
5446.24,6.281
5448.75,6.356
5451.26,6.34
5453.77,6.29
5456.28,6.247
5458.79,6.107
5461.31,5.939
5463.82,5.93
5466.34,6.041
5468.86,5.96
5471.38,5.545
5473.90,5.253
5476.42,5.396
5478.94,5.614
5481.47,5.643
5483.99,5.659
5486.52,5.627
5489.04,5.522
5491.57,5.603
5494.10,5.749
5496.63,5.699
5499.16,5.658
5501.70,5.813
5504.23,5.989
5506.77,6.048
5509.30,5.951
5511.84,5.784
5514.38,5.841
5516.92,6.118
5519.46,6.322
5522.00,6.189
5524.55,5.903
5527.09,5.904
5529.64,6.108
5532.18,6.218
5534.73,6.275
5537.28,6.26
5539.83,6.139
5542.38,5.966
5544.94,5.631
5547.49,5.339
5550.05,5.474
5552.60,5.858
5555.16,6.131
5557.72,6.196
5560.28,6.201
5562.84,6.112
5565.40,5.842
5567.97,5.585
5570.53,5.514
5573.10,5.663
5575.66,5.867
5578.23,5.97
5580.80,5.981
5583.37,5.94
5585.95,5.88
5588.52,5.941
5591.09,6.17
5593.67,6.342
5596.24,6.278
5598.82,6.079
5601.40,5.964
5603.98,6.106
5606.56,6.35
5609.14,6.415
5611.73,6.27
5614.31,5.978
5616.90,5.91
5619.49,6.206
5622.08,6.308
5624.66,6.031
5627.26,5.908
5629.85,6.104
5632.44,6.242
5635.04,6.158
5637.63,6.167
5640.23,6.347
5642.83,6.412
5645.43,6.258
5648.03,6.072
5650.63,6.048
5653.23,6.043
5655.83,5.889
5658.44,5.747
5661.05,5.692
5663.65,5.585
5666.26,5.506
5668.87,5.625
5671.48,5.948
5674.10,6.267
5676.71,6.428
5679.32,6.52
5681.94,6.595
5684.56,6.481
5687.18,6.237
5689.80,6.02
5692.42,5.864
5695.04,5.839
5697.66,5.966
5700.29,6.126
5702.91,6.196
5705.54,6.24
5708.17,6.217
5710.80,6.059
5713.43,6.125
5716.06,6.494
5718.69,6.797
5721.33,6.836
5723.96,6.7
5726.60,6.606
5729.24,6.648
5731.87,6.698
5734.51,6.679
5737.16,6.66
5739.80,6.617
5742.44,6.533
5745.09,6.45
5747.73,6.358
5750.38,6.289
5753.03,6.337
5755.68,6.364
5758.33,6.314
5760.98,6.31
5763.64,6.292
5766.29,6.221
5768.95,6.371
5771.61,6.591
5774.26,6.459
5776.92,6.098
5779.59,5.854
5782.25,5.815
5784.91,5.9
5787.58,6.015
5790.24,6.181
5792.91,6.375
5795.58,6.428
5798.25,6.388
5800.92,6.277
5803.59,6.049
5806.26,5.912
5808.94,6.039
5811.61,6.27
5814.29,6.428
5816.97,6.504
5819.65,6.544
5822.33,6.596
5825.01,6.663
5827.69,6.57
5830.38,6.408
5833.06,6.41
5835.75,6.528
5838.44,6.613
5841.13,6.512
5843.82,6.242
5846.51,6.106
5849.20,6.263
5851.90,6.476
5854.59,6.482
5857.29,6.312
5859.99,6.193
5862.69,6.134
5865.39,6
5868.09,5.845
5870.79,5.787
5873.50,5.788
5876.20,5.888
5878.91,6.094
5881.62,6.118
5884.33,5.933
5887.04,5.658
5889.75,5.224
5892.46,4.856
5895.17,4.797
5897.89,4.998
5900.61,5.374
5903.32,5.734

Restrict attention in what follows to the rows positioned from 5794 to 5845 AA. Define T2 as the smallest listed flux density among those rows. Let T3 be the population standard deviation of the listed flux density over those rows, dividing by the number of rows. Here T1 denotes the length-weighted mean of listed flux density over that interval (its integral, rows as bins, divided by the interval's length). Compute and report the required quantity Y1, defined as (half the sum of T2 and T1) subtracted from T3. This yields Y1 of -5.95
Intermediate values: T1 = 6.39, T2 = 5.912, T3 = 0.204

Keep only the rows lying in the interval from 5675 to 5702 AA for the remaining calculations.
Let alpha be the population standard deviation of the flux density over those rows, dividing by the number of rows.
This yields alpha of 0.269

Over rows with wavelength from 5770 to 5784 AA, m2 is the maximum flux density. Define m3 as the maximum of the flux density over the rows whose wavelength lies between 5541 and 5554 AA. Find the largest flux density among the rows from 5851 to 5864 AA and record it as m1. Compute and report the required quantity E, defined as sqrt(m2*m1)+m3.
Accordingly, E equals 12.5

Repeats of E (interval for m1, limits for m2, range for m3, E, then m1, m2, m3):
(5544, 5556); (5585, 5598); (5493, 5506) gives 12.2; 6.131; 6.342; 5.989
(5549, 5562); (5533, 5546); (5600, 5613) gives 12.7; 6.201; 6.275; 6.415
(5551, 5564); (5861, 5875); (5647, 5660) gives 12.2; 6.201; 6.134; 6.072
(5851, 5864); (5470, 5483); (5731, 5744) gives 12.7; 6.482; 5.643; 6.698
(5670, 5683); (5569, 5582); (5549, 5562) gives 12.5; 6.595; 5.981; 6.201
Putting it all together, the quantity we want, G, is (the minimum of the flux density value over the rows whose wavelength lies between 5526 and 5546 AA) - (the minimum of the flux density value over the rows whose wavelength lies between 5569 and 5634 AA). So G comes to 0.1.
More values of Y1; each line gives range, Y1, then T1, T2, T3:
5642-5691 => -5.46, 6.07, 5.506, 0.328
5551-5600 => -5.52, 5.97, 5.514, 0.222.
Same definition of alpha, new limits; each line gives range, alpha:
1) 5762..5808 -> 0.229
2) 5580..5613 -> 0.176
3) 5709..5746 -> 0.218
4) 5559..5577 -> 0.241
